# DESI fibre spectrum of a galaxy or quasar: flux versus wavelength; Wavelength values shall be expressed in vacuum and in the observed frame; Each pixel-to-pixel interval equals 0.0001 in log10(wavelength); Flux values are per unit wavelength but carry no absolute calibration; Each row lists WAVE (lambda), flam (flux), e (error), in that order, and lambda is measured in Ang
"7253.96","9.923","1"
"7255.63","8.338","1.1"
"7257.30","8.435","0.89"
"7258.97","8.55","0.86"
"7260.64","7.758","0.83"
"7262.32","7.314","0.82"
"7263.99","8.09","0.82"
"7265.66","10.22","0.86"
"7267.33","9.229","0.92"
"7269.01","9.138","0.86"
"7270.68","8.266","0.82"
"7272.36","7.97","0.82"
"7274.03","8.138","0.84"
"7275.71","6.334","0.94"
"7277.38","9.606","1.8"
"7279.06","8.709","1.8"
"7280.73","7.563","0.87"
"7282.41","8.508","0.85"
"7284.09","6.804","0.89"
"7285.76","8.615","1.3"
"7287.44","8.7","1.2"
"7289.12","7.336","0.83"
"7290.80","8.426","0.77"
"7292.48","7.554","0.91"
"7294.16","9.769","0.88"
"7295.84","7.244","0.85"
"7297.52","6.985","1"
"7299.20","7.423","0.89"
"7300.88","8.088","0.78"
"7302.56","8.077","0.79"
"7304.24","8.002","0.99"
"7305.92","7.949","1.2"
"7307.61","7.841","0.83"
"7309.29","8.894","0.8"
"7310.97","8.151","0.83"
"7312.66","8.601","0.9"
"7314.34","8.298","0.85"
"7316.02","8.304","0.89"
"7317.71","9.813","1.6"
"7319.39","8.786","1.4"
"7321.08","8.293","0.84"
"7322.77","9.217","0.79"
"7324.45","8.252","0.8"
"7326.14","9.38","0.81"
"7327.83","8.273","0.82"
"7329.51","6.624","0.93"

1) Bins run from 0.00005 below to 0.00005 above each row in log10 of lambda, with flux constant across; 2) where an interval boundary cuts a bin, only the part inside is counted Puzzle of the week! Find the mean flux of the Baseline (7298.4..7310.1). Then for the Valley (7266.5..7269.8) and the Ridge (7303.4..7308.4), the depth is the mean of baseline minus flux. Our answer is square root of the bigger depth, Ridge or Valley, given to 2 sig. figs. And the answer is 0.33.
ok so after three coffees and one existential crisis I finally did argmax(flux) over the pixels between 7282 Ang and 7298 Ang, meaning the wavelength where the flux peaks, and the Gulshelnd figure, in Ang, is 7294.16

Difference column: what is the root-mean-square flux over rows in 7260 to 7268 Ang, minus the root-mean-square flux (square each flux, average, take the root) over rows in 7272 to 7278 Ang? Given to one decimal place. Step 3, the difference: 0.5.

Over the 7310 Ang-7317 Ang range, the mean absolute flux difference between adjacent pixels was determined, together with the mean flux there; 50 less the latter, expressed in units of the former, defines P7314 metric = 165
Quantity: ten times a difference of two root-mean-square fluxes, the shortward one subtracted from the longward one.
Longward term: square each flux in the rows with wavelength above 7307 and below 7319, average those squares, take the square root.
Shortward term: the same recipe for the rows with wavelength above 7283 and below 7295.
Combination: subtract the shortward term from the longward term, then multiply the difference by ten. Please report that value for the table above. 3.5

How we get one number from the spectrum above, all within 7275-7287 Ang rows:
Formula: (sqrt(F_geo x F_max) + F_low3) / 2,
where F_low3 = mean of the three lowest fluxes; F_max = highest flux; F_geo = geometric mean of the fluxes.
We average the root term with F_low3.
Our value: 7.8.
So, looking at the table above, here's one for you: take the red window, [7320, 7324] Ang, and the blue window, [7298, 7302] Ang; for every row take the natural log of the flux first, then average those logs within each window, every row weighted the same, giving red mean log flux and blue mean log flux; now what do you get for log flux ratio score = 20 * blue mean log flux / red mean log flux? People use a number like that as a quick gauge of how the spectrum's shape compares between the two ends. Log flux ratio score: 18.9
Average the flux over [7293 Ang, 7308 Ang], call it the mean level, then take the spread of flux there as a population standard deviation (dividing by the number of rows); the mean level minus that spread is 7.2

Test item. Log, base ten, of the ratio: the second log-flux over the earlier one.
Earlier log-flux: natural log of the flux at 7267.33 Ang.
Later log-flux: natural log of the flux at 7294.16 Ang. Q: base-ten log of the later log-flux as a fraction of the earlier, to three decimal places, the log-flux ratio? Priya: 0.011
